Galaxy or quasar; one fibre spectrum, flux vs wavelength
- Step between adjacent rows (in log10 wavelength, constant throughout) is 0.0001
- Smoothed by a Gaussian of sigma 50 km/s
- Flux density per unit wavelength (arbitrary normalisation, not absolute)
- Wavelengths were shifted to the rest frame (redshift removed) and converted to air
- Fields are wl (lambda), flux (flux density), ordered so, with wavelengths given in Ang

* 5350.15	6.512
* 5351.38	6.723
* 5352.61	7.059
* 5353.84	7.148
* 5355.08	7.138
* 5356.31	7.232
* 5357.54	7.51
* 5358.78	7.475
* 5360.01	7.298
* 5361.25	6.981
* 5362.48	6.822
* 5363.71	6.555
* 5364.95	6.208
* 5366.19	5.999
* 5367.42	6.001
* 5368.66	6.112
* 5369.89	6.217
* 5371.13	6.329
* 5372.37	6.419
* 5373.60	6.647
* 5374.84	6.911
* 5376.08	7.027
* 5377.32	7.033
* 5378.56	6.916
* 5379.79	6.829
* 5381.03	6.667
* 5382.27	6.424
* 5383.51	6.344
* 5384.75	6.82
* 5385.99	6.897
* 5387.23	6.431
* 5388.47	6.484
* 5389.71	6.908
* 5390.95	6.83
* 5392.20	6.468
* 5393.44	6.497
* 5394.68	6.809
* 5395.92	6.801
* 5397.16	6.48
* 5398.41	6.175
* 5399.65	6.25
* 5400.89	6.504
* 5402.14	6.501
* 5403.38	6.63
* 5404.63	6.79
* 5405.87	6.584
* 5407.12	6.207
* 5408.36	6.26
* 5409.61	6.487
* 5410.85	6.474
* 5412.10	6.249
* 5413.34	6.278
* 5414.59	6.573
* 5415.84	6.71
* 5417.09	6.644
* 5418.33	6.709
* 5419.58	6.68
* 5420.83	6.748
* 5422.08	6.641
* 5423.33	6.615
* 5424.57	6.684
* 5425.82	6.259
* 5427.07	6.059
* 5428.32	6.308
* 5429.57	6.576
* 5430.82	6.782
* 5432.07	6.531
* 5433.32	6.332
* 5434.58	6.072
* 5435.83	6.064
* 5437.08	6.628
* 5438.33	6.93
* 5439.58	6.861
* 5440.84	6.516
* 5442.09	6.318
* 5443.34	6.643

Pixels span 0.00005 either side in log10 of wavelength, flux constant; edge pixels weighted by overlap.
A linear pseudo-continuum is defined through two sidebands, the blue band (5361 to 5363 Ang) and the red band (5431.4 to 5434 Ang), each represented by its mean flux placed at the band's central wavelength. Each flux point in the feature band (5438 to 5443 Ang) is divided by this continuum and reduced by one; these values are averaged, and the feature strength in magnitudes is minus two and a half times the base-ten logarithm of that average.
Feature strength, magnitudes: 3.4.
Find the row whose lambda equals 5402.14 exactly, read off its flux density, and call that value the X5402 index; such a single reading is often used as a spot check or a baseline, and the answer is 6.501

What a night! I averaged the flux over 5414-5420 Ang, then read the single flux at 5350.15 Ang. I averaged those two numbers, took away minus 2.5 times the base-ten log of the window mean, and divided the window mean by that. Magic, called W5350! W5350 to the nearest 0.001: 0.771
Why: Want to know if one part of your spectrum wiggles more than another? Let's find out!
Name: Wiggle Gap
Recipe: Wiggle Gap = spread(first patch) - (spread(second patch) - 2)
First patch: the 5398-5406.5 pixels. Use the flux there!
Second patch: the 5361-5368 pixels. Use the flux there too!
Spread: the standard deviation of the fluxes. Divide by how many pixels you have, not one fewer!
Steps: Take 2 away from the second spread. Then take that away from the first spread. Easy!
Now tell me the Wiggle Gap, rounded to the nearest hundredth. 1.81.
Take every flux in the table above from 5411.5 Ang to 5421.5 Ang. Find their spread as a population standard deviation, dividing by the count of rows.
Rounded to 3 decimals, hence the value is 0.186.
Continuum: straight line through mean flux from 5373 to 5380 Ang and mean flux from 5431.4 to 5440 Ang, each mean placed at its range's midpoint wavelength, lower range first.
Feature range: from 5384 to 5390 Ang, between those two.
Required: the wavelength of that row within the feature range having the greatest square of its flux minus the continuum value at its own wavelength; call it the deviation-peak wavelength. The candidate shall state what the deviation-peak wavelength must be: 5387.23 Ang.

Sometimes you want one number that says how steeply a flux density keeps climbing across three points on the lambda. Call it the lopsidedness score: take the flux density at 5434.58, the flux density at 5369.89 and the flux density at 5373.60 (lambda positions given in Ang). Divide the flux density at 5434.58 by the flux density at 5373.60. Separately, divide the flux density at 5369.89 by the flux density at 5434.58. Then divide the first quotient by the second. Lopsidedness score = 0.89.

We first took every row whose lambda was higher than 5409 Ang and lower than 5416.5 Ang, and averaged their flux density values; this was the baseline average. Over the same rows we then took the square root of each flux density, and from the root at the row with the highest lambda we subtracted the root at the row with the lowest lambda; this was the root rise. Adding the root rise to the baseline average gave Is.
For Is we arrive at 6.51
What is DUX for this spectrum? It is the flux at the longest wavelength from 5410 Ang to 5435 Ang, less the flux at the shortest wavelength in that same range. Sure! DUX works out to -0.4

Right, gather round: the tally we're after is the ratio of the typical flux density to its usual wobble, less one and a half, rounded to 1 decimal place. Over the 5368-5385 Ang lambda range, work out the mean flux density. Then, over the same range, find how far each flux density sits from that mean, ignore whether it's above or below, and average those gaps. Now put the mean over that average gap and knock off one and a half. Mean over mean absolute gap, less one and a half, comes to 23.1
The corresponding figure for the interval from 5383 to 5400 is 28.2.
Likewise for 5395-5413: 38.1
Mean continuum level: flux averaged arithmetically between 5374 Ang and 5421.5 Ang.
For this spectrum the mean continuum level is 6.61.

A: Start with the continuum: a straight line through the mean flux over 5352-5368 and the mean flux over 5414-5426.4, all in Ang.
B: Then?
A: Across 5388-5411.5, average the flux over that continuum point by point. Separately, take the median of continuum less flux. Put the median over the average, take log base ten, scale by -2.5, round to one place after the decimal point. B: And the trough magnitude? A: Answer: 1.7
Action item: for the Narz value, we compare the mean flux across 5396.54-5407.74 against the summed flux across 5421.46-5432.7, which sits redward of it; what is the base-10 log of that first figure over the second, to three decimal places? -0.957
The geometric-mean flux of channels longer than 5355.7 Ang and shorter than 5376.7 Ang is 6.67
